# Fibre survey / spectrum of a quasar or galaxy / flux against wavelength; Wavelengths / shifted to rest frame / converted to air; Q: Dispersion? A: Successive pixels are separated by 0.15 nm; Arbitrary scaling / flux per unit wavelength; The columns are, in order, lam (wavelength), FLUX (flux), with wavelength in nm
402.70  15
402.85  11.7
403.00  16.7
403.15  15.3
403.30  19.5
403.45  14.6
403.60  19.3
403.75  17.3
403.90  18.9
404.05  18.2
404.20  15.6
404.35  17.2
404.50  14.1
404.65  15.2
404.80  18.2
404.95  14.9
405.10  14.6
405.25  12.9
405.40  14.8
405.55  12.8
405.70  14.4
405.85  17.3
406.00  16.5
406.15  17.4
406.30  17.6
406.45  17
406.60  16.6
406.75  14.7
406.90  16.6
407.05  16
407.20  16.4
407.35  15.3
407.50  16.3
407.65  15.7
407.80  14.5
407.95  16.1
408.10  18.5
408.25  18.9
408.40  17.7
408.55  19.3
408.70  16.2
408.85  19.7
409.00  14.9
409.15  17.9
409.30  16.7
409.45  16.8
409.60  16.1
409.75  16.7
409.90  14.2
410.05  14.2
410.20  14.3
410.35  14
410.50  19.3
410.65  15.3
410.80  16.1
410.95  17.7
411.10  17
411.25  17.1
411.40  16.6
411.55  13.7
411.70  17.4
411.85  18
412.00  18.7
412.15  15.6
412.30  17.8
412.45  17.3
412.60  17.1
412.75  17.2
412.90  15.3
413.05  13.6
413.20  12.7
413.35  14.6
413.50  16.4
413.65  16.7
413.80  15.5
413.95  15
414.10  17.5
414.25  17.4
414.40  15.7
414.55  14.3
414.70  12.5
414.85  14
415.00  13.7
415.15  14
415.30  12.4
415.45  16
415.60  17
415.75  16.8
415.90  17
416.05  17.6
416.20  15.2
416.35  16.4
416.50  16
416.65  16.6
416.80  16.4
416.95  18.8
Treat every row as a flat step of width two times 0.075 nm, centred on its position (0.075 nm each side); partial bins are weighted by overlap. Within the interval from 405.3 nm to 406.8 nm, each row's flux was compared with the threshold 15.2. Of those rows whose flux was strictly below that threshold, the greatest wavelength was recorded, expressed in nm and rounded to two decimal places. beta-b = 406.75 nm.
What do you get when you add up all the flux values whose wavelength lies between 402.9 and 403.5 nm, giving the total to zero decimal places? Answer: 66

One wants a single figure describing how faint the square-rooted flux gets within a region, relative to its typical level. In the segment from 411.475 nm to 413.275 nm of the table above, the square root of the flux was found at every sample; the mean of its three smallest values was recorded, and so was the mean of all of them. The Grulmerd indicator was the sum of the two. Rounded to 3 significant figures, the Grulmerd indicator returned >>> 7.67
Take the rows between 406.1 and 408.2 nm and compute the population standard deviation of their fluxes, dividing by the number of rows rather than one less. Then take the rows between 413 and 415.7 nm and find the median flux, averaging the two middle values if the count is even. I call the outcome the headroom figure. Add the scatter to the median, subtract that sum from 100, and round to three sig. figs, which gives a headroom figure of 84.1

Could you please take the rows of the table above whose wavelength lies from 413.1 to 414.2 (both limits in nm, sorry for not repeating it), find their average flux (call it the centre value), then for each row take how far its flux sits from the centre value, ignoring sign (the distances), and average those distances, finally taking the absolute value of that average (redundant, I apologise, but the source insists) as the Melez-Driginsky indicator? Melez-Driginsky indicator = 1.19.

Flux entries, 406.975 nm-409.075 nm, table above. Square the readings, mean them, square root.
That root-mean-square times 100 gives 1690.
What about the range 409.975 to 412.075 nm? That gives 1648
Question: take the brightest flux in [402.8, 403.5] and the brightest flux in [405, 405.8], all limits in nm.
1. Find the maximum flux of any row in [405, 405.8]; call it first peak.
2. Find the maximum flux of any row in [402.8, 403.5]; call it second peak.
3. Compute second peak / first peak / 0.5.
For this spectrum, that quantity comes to 2.64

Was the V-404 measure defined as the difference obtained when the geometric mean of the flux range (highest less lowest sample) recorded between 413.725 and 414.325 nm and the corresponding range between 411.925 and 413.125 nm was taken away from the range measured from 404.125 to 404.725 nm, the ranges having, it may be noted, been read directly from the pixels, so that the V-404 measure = -0.5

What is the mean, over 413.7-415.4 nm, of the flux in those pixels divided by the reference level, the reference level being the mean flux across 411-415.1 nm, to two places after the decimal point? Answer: 0.93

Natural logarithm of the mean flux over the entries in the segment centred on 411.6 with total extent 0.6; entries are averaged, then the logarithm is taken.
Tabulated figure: 2.80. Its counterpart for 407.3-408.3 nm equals 2.80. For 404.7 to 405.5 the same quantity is 2.71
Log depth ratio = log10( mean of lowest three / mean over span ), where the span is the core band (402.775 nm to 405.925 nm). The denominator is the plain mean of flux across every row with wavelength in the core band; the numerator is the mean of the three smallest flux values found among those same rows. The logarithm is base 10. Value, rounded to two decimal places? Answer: -0.11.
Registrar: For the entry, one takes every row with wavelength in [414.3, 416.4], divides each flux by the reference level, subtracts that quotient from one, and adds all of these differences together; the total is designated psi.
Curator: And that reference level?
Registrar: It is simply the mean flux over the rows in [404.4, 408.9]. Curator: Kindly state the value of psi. 0.9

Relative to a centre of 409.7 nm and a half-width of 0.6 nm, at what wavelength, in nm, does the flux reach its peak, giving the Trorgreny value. 409.15 nm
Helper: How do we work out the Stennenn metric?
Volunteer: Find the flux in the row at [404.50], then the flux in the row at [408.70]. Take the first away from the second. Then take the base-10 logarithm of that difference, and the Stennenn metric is 0.32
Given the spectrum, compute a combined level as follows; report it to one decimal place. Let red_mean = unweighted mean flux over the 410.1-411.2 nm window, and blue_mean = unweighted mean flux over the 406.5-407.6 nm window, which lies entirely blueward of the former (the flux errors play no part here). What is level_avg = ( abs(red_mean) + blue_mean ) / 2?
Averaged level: 16.1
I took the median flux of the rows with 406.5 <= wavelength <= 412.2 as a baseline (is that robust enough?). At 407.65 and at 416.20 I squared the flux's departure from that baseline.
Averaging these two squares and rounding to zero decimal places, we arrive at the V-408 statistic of 1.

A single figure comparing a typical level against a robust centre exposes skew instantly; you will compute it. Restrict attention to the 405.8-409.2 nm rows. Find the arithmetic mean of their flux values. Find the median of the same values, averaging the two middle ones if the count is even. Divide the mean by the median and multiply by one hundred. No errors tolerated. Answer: 101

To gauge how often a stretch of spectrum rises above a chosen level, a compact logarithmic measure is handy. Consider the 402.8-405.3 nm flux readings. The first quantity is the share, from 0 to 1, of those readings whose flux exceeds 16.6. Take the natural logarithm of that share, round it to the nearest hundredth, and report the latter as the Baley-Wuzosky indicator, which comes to -0.75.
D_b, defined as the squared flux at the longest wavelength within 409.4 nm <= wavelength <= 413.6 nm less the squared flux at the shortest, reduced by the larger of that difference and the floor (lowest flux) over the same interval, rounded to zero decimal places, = -26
